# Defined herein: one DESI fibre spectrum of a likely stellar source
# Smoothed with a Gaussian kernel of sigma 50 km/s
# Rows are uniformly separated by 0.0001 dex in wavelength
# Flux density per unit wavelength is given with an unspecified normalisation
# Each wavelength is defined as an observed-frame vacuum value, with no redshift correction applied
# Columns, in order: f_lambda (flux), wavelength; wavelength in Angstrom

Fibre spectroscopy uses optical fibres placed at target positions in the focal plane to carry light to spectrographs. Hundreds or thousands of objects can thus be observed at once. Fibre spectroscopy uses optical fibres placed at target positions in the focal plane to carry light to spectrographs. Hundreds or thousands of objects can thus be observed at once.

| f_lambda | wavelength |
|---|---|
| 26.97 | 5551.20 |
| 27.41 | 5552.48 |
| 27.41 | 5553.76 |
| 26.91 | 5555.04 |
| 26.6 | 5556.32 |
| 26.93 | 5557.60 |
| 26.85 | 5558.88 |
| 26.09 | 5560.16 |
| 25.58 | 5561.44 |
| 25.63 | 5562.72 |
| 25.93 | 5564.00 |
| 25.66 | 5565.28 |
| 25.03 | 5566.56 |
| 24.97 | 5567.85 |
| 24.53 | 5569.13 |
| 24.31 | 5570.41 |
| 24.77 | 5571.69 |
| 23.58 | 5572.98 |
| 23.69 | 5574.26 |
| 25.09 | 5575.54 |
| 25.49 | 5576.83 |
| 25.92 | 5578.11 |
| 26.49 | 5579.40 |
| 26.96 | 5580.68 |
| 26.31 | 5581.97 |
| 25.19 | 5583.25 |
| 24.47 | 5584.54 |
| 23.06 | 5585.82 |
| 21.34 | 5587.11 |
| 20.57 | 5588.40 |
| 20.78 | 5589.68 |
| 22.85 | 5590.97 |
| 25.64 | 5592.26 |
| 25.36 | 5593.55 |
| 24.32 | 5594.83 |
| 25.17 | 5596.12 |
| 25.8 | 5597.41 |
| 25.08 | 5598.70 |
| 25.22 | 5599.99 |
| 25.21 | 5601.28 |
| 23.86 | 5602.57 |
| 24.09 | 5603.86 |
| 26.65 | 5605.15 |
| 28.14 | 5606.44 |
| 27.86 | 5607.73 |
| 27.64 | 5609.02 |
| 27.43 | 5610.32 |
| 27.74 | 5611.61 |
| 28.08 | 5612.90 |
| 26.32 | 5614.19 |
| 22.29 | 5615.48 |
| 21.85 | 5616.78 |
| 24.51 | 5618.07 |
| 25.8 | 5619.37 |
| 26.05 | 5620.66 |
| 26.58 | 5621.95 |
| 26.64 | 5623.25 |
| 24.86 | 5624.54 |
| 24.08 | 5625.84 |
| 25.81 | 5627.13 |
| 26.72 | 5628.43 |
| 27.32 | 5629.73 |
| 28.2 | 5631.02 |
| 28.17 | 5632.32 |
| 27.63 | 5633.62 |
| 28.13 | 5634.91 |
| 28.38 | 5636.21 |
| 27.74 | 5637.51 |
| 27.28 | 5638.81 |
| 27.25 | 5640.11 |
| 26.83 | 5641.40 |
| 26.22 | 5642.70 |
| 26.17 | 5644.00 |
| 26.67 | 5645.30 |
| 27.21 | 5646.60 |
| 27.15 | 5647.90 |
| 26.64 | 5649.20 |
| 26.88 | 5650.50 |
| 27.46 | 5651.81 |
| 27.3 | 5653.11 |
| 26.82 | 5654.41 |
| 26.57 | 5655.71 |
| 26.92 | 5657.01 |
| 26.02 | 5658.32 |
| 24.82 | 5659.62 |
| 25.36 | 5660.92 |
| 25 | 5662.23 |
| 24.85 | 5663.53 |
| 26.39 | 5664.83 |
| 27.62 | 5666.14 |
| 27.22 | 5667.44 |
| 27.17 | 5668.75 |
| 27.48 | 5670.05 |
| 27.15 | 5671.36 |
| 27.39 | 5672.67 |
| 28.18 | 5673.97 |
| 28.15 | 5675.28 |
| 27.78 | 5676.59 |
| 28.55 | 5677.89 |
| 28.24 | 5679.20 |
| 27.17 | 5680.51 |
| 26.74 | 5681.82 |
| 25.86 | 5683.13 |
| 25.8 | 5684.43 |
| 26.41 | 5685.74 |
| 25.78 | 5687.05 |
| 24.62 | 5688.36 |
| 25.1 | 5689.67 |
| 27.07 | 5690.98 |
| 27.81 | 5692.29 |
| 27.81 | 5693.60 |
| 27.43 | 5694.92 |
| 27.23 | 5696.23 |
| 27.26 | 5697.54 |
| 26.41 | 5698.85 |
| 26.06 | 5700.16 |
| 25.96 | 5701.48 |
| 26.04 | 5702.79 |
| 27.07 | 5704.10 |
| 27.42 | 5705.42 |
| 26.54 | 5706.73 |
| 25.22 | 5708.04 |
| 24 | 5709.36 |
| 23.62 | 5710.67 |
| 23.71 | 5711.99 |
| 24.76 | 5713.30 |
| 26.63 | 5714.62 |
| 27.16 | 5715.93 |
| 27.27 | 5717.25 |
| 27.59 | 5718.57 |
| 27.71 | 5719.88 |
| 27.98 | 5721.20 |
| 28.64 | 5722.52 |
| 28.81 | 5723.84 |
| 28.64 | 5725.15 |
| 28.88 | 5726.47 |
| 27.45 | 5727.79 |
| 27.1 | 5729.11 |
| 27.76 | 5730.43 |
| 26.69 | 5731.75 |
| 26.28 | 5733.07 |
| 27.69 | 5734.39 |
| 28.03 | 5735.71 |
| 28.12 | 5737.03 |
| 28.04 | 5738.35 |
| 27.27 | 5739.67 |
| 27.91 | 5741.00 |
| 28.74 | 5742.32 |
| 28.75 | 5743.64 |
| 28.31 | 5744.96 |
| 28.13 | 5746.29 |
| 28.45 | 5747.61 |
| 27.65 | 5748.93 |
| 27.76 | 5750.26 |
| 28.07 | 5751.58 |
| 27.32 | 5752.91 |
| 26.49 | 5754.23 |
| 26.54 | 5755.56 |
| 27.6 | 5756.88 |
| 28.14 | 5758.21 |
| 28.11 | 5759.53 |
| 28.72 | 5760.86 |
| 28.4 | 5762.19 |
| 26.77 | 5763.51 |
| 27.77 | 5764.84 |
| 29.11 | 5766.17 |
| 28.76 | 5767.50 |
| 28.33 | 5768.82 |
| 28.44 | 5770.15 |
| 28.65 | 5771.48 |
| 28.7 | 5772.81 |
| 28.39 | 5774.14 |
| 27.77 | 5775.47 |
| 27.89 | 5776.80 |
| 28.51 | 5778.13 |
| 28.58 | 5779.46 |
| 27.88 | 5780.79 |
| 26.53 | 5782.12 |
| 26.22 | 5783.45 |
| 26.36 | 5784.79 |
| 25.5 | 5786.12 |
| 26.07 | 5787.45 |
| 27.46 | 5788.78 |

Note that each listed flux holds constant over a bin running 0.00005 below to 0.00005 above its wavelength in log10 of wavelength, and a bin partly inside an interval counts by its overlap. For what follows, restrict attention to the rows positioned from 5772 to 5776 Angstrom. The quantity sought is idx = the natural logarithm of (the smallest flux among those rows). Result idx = 3.32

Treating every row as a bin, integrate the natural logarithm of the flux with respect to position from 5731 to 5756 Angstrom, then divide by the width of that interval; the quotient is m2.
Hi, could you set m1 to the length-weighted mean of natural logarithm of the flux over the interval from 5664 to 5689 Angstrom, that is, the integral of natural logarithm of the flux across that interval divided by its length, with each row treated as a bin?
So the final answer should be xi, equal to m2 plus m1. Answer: 6.617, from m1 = 3.30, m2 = 3.32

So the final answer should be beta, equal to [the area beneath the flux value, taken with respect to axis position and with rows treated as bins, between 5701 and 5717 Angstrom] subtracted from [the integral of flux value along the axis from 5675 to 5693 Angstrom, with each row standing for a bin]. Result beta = 70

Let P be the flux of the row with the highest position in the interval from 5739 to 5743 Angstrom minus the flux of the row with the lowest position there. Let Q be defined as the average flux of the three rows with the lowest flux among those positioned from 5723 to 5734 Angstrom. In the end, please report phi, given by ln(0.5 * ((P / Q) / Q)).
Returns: -6.9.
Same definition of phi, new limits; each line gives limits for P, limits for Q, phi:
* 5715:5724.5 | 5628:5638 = -6.8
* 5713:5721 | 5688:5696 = -6.1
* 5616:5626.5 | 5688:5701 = -6.3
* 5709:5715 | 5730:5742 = -6.3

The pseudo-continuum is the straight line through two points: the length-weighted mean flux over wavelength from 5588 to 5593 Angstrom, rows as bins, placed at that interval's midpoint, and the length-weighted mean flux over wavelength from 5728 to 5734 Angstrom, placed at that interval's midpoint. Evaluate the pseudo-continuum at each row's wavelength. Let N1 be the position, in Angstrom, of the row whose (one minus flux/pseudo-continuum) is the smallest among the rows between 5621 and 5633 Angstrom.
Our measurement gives 5631.02 Angstrom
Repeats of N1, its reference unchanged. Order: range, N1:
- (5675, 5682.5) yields 5677.89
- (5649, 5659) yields 5651.81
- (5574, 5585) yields 5580.68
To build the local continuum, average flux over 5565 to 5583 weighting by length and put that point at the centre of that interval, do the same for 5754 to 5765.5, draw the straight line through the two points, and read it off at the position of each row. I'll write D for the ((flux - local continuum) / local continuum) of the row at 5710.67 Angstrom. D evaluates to -0.125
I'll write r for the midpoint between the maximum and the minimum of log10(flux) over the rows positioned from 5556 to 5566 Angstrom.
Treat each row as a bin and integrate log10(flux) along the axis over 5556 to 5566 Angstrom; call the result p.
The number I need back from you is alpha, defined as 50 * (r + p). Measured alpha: 780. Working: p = 14.2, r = 1.42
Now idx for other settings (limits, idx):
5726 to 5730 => 3.30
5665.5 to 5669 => 3.30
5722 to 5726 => 3.35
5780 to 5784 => 3.27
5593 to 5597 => 3.19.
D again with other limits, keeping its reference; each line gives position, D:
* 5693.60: 0.039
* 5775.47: -0.003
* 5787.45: -0.070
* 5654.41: 0.021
